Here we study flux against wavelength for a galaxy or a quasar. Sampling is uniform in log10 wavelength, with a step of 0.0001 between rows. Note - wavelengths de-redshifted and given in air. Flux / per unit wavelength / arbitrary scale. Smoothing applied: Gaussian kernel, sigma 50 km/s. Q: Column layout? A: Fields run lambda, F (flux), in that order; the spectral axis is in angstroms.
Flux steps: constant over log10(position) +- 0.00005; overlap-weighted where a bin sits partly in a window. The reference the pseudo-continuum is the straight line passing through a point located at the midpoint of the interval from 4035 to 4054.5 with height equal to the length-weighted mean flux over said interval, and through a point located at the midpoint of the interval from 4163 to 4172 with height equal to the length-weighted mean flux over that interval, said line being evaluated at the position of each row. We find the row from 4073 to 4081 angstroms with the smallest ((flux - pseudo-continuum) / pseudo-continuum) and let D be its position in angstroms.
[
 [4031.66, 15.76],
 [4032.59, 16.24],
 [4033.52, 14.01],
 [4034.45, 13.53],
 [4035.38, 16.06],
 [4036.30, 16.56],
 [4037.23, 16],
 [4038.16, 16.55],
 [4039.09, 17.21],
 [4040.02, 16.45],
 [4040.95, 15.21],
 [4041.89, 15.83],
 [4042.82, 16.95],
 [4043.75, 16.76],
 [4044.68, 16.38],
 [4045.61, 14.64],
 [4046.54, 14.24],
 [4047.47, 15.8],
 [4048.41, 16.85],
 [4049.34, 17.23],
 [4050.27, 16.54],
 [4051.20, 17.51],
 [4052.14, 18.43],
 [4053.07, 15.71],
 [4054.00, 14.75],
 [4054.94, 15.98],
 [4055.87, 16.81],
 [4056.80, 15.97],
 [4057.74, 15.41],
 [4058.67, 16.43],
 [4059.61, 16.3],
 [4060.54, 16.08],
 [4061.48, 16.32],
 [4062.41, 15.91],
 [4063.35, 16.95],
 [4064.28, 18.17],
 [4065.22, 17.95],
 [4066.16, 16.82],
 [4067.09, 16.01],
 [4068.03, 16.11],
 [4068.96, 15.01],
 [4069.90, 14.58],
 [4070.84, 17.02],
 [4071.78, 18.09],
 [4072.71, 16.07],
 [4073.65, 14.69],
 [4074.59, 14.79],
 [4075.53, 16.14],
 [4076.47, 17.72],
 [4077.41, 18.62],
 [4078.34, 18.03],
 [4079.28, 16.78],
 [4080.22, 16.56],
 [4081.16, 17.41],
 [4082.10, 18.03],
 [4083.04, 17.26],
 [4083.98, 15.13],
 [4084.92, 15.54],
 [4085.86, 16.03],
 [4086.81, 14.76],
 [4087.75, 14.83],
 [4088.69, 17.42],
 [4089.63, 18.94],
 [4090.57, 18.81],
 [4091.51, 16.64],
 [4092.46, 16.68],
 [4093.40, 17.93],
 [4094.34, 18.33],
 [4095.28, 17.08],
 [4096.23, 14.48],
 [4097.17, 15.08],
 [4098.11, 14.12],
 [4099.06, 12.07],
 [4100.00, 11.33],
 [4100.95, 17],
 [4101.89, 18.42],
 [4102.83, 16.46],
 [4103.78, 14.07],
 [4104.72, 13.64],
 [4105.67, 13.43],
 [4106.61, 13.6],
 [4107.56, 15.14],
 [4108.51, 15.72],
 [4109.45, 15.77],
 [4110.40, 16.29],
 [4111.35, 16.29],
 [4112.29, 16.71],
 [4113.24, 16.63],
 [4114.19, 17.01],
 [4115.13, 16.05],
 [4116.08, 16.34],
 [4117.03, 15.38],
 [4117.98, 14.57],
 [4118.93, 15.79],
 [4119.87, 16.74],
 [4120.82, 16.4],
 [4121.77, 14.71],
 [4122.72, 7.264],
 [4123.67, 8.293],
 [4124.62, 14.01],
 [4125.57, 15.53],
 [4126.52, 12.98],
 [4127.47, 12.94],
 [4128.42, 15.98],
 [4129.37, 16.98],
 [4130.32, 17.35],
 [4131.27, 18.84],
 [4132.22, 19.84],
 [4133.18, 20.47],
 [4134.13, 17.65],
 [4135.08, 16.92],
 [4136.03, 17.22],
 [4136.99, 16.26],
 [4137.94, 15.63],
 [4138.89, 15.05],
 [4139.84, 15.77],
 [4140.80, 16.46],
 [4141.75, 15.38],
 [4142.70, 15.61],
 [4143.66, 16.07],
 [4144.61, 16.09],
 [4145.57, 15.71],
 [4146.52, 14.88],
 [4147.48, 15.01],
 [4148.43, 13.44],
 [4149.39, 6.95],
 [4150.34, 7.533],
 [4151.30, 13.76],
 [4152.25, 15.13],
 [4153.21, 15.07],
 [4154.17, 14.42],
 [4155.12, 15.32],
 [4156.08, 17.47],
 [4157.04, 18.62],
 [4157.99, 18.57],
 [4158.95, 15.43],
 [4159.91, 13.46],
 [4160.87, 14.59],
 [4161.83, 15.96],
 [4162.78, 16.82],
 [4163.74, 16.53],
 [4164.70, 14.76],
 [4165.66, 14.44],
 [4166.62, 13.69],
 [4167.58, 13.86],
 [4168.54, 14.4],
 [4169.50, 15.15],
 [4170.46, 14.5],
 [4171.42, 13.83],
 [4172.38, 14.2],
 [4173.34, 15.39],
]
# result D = 4073.65 angstroms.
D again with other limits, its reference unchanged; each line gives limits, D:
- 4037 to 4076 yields 4046.54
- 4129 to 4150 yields 4149.39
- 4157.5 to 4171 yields 4159.91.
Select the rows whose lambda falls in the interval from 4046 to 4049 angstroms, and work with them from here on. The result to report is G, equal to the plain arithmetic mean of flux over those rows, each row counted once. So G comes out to 15.6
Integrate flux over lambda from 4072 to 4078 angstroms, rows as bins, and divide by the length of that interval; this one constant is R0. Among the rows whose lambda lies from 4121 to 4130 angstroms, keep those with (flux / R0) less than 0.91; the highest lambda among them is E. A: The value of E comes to 4127.47 angstroms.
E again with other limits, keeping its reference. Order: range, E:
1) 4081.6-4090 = 4087.75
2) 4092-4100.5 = 4100.00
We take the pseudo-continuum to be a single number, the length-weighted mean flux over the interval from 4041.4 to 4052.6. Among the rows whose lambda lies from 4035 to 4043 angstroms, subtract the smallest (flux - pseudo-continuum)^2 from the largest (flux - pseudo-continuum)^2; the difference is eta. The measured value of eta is 1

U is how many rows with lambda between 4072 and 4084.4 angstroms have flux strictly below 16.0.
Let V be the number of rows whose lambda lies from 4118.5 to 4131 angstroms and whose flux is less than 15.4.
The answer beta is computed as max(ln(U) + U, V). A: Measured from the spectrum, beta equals 6.0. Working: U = 3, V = 6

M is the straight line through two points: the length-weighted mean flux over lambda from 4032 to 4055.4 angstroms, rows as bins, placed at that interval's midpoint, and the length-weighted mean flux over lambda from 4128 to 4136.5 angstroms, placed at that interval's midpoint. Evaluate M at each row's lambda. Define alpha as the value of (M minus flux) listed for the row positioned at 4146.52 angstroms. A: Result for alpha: 3.4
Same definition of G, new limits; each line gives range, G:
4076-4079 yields 18.1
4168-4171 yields 14.7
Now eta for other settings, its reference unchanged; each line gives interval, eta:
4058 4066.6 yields 3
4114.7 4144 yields 84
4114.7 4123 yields 84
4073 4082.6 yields 5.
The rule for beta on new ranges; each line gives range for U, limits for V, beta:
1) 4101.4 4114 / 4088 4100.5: 8.9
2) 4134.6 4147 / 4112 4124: 8.9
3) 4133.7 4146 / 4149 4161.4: 9.0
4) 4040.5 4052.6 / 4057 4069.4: 6.6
